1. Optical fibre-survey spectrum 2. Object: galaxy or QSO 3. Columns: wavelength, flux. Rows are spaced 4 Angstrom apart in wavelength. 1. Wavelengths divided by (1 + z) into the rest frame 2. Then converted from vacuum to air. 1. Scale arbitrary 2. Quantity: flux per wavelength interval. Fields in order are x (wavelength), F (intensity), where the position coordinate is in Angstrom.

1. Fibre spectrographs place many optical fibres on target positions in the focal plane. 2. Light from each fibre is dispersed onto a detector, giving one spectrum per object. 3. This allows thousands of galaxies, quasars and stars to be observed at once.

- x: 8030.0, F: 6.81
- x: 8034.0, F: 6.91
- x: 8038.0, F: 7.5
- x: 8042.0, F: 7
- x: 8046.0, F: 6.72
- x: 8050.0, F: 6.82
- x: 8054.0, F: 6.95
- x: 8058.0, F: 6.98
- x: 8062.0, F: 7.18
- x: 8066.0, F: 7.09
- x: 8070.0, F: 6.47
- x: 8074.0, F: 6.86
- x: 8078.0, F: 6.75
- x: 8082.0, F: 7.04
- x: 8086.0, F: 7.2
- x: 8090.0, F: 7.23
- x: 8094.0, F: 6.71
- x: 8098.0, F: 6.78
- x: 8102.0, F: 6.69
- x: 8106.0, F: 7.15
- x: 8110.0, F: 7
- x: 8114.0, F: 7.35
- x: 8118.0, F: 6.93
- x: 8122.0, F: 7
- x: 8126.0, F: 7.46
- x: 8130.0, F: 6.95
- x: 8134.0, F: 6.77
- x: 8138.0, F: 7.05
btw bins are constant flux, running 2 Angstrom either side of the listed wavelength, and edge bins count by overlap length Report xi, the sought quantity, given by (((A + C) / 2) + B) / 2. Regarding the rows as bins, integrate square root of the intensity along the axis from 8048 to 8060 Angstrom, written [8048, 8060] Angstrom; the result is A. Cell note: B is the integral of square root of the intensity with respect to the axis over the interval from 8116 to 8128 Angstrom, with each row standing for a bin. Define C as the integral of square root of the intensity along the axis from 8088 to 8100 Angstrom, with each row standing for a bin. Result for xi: 31.8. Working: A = 31.6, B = 32.0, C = 31.5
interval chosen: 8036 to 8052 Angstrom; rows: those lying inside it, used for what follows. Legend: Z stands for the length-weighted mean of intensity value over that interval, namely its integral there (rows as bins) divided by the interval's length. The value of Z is 7.010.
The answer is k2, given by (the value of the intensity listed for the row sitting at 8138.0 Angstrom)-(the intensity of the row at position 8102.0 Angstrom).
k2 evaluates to 0.4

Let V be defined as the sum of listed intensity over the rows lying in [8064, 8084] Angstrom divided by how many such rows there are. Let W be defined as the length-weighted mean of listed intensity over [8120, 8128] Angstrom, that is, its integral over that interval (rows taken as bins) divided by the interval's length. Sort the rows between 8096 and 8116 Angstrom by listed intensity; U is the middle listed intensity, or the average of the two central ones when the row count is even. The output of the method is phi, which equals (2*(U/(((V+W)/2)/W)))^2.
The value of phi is 207.0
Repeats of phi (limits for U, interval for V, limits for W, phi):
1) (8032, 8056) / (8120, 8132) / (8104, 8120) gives 191.3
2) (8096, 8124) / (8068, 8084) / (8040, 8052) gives 197.9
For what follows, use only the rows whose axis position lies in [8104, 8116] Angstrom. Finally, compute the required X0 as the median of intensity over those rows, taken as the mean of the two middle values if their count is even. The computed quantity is 7.15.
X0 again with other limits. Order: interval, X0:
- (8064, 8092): 7.04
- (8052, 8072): 6.98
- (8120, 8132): 7.00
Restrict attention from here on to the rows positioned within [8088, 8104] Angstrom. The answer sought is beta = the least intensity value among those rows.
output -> 6.69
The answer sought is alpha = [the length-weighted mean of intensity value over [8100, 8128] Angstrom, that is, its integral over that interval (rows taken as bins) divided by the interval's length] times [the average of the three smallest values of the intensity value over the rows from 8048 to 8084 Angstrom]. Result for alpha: 47.3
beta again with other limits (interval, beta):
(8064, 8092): 6.47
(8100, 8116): 6.69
